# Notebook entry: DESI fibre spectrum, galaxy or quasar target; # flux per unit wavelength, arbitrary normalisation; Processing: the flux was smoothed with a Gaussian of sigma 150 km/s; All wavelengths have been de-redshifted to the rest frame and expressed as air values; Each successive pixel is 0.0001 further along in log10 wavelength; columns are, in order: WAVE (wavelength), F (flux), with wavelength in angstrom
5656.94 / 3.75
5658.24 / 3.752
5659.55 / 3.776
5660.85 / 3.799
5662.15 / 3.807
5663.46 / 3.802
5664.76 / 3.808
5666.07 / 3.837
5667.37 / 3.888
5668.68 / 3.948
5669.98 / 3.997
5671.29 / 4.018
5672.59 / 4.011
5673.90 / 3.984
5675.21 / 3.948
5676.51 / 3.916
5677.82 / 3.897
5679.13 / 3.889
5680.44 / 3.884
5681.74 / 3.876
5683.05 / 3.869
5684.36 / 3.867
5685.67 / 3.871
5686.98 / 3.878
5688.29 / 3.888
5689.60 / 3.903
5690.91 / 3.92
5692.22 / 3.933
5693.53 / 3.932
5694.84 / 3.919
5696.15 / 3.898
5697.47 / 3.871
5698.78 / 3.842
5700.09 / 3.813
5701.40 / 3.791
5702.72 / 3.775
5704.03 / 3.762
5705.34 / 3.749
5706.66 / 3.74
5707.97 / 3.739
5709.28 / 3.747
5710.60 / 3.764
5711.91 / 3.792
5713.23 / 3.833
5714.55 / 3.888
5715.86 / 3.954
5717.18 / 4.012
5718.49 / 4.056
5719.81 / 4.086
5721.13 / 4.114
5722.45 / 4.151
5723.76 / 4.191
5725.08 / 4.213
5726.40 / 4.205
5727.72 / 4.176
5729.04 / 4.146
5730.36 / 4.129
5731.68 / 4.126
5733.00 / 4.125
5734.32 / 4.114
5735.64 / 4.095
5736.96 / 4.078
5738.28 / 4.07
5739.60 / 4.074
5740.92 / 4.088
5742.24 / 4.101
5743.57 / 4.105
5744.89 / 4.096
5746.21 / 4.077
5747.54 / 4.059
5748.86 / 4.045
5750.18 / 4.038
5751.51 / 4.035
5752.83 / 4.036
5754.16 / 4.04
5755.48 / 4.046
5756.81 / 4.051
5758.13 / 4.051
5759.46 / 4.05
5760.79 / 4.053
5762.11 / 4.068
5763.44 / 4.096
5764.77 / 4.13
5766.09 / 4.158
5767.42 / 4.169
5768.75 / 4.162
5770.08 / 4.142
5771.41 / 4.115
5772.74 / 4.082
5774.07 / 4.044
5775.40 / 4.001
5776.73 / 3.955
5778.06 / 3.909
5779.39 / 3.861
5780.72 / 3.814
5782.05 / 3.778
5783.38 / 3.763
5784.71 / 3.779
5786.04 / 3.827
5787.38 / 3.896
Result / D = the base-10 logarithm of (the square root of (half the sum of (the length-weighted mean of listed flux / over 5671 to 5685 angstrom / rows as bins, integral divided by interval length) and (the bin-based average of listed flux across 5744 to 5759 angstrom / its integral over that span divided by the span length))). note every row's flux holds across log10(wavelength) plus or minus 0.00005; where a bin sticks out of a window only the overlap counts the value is 0.300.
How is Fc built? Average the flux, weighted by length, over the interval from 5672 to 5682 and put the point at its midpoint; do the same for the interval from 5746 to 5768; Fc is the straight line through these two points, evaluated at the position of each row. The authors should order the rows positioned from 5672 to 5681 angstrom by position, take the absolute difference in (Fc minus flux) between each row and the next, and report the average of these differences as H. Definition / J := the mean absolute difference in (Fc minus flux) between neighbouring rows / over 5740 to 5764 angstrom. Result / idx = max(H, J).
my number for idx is 0.024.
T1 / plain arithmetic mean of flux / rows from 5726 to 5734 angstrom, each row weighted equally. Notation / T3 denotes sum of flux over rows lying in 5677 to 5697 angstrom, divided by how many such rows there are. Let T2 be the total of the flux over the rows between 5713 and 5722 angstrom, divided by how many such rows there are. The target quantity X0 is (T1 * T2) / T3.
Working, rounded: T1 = 4.15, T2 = 3.99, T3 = 3.89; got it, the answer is 4.25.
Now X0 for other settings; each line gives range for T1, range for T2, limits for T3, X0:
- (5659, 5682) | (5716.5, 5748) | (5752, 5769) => 3.92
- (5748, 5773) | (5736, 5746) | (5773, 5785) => 4.30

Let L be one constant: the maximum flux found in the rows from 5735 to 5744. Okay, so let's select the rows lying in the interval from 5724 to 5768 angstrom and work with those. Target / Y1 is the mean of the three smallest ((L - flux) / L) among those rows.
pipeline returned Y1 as -0.0227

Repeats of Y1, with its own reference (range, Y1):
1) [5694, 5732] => -0.0239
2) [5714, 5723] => -0.0029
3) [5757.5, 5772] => -0.0141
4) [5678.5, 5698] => 0.0430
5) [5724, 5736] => -0.0227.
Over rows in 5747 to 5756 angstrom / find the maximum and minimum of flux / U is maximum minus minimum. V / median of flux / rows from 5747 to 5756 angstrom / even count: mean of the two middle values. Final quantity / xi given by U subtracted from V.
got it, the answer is 4.02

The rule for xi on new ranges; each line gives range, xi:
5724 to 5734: 4.06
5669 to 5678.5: 3.86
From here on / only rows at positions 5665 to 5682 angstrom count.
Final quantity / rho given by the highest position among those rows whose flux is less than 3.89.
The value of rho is 5681.74 angstrom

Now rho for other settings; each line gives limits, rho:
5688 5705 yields 5704.03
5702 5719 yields 5714.55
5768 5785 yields 5784.71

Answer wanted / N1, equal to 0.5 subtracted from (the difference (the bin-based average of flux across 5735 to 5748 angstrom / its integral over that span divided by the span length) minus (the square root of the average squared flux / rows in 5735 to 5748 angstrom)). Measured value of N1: -0.500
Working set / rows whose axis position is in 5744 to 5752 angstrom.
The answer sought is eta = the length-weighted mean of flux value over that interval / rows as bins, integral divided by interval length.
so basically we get 4.06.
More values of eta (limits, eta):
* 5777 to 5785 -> 3.83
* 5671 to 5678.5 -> 3.96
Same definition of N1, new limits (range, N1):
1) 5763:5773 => -0.499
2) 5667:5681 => -0.500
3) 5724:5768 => -0.500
